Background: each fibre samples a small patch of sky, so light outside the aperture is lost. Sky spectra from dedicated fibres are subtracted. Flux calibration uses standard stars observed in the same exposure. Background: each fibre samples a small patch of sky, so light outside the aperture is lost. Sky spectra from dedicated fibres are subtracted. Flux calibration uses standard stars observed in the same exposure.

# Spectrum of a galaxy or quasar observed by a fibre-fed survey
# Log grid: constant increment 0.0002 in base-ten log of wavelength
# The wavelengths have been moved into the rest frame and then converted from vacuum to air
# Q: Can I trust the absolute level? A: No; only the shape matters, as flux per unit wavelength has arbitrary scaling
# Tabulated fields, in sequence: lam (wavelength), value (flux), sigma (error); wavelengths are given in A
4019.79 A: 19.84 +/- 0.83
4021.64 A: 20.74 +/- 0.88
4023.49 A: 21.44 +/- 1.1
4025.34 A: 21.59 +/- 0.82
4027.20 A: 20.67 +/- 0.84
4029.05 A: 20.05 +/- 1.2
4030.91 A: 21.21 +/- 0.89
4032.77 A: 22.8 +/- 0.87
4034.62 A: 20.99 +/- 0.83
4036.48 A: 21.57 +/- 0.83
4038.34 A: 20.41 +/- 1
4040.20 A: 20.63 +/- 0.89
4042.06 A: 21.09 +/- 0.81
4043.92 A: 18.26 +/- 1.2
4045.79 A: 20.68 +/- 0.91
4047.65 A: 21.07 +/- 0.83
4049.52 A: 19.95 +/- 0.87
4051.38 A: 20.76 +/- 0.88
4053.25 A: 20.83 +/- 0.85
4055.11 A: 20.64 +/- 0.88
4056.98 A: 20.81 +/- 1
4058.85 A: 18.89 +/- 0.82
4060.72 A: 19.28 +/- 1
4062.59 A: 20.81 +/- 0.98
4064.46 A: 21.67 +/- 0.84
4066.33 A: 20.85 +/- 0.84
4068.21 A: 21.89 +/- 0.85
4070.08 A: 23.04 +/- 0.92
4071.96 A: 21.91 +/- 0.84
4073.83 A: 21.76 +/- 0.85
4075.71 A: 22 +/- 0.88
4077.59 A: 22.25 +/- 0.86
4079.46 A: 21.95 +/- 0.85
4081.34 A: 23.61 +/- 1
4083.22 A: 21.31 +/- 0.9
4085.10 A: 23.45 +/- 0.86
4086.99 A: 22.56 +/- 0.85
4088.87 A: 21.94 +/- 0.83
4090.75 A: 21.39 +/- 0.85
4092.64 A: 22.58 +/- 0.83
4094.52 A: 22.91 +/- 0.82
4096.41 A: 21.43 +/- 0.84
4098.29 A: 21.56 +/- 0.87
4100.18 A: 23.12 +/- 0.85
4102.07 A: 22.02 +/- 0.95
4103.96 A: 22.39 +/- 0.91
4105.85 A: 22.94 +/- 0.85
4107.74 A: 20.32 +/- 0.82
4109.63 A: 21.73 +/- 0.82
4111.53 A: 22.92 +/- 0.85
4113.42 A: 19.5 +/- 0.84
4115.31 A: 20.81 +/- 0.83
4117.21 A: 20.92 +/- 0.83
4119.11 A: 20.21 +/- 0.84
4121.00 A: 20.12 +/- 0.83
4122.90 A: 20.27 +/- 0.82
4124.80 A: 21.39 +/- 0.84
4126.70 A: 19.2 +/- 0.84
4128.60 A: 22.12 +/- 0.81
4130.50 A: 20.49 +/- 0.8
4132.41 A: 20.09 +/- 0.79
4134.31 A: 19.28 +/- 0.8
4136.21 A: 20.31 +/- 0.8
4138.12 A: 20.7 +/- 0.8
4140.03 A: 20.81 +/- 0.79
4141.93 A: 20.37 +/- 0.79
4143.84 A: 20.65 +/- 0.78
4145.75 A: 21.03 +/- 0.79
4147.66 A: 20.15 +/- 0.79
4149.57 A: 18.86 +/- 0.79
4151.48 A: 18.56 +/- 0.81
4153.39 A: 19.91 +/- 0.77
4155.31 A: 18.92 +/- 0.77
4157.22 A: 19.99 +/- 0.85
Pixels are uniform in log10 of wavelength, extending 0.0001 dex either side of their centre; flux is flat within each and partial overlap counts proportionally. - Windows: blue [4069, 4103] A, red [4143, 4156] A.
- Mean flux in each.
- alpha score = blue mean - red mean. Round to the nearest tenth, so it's 2.5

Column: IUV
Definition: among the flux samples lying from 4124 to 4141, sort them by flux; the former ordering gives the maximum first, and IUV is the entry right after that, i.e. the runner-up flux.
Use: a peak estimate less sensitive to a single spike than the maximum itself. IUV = 21.39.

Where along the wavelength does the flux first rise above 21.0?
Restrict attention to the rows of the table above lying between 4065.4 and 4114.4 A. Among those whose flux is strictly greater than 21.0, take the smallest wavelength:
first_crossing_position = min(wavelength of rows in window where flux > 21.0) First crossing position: 4068.21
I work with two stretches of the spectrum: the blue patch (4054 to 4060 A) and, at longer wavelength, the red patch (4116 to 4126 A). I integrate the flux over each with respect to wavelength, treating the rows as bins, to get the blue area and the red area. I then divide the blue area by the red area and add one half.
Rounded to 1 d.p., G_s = 1.1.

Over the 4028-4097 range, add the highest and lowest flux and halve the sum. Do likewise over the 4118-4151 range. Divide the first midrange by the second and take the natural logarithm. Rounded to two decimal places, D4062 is 0.02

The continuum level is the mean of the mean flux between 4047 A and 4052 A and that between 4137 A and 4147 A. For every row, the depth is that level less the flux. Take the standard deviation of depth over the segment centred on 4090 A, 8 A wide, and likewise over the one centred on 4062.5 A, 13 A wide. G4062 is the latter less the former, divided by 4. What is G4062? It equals 0.14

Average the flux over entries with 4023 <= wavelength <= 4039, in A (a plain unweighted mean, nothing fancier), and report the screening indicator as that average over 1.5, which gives 14.13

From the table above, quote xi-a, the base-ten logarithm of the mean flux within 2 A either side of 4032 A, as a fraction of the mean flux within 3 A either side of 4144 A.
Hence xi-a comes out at 0.03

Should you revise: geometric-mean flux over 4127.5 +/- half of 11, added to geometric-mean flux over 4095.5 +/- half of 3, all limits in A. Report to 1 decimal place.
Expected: 42.7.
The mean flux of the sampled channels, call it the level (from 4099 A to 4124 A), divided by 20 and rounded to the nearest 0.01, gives 1.07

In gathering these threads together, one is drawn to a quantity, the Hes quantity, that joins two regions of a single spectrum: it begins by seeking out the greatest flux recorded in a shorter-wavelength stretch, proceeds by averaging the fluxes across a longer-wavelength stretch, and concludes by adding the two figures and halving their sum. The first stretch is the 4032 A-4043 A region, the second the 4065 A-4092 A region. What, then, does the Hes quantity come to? 22.5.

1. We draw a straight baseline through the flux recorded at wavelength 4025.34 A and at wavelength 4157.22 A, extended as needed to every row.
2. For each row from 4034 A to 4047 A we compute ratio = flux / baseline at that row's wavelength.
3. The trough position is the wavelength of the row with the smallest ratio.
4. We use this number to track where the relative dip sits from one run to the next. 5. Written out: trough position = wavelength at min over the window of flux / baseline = 4043.92 A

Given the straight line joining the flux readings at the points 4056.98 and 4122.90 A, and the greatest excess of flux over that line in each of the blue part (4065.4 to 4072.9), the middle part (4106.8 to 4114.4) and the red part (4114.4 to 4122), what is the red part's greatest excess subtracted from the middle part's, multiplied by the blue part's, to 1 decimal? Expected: 4.6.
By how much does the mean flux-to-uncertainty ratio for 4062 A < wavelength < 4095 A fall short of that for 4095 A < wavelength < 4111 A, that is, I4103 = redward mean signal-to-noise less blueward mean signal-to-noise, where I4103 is 0.0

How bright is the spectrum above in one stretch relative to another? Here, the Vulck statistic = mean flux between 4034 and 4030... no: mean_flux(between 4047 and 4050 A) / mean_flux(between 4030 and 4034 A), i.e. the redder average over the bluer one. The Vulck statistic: 0.93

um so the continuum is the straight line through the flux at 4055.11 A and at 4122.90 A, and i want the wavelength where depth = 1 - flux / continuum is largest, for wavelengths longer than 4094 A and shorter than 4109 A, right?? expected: 4107.74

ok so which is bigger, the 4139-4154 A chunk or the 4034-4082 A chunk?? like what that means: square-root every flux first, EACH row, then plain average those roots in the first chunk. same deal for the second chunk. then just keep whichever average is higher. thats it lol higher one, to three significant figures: 4.59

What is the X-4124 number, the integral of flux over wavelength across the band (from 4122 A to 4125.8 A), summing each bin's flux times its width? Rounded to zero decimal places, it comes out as 79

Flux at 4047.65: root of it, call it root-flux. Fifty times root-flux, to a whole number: 230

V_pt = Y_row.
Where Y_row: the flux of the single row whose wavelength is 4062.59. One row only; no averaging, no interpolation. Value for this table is 20.81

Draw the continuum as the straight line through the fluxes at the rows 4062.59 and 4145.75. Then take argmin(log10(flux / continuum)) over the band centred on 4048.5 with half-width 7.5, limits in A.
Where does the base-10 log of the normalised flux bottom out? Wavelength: 4043.92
